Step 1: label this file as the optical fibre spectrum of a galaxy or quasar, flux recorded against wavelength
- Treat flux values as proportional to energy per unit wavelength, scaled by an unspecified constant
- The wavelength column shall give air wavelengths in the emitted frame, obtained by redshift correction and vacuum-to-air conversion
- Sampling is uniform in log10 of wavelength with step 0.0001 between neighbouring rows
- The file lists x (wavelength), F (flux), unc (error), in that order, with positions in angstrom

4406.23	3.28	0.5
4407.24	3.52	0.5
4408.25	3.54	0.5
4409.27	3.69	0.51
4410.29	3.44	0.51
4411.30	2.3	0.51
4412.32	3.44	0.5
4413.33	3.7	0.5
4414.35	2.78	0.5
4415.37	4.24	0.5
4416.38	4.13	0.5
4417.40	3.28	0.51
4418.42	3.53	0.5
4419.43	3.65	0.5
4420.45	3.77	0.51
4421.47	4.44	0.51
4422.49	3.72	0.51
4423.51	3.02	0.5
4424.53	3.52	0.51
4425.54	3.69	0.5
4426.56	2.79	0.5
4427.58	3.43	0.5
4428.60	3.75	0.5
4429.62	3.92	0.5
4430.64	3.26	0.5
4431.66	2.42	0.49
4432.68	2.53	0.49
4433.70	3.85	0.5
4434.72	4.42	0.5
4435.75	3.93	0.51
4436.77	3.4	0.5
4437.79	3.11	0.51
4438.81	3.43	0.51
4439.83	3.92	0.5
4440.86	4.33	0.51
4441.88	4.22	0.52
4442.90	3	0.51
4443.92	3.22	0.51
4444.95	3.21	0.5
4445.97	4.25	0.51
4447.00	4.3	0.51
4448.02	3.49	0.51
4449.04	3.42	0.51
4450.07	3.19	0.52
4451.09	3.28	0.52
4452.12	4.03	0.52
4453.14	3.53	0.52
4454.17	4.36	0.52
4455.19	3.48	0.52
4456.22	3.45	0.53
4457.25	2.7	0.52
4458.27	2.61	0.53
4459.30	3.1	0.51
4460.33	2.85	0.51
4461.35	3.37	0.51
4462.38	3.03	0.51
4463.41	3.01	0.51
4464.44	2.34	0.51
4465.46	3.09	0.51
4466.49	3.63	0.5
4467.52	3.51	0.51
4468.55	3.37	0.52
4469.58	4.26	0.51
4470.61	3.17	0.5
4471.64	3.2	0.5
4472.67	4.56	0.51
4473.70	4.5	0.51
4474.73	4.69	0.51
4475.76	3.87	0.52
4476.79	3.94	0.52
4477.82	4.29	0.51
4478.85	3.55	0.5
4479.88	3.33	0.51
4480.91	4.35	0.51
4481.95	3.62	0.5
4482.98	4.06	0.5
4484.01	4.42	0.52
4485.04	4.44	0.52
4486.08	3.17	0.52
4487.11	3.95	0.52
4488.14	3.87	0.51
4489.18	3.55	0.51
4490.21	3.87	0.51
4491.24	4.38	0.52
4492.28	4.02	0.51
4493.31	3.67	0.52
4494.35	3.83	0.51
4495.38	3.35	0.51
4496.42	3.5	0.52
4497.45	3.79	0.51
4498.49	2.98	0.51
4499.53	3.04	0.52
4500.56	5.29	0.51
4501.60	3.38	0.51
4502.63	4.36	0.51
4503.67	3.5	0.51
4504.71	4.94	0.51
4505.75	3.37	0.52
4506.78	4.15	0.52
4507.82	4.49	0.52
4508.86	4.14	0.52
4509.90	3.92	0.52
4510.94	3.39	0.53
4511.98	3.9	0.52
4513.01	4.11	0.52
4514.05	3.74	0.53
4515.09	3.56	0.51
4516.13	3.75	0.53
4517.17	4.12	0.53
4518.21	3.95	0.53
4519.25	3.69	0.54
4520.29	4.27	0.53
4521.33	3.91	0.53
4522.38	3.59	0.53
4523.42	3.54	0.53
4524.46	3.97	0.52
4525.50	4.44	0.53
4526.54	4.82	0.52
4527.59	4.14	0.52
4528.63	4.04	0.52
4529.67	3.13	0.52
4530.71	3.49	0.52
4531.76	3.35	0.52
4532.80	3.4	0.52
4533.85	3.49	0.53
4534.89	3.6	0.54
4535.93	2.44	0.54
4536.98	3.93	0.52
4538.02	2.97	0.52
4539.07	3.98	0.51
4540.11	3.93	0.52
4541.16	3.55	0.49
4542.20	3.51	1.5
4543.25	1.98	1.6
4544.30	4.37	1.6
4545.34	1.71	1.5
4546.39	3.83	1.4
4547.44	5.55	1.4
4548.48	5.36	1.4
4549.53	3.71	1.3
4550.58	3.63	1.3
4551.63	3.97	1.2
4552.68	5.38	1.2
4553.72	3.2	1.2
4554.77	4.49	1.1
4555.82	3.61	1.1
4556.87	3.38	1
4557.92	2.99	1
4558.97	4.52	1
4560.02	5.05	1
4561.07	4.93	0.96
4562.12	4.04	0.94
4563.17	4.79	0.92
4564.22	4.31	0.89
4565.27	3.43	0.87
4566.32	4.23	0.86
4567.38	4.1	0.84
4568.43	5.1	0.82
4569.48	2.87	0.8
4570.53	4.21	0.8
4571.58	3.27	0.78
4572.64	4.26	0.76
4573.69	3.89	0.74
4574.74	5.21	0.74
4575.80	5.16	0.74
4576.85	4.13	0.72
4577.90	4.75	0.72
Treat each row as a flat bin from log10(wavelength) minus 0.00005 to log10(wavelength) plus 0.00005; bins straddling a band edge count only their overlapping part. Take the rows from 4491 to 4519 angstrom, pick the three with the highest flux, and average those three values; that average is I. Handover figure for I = 4.9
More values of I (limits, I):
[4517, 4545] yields 4.5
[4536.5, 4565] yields 5.4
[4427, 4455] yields 4.4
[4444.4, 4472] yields 4.3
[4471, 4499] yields 4.6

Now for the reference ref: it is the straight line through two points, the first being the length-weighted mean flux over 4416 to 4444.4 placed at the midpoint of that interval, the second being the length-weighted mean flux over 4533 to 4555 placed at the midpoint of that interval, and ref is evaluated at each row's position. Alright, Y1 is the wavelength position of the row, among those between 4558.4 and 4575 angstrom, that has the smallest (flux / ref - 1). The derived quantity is 4569.48 angstrom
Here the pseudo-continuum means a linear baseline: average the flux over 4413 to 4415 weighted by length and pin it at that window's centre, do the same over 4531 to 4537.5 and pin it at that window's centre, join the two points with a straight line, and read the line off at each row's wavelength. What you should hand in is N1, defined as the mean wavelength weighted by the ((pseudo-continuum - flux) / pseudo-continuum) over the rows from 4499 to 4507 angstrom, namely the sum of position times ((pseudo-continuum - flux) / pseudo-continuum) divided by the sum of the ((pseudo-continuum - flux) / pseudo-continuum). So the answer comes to 4503.3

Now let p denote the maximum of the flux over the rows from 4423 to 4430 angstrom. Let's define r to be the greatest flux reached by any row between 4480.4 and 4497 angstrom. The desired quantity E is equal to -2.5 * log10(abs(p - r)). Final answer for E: 0.7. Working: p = 3.92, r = 4.44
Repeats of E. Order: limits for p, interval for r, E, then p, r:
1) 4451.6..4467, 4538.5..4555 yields -0.2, 4.36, 5.55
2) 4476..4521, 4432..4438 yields 0.2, 5.29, 4.42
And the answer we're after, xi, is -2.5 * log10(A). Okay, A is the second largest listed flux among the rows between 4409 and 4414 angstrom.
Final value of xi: -1.42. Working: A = 3.69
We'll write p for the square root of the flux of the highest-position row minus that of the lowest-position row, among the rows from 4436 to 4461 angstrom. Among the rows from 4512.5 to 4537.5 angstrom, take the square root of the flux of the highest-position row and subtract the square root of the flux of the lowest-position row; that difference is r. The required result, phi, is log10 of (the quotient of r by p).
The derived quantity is -0.5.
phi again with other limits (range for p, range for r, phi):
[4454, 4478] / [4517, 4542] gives 0.9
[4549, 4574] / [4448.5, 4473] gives 0.8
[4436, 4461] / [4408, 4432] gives 0.3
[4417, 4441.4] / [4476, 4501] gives 0.1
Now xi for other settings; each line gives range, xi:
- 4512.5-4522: -1.54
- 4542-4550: -1.82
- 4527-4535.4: -1.52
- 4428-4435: -1.48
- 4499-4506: -1.73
